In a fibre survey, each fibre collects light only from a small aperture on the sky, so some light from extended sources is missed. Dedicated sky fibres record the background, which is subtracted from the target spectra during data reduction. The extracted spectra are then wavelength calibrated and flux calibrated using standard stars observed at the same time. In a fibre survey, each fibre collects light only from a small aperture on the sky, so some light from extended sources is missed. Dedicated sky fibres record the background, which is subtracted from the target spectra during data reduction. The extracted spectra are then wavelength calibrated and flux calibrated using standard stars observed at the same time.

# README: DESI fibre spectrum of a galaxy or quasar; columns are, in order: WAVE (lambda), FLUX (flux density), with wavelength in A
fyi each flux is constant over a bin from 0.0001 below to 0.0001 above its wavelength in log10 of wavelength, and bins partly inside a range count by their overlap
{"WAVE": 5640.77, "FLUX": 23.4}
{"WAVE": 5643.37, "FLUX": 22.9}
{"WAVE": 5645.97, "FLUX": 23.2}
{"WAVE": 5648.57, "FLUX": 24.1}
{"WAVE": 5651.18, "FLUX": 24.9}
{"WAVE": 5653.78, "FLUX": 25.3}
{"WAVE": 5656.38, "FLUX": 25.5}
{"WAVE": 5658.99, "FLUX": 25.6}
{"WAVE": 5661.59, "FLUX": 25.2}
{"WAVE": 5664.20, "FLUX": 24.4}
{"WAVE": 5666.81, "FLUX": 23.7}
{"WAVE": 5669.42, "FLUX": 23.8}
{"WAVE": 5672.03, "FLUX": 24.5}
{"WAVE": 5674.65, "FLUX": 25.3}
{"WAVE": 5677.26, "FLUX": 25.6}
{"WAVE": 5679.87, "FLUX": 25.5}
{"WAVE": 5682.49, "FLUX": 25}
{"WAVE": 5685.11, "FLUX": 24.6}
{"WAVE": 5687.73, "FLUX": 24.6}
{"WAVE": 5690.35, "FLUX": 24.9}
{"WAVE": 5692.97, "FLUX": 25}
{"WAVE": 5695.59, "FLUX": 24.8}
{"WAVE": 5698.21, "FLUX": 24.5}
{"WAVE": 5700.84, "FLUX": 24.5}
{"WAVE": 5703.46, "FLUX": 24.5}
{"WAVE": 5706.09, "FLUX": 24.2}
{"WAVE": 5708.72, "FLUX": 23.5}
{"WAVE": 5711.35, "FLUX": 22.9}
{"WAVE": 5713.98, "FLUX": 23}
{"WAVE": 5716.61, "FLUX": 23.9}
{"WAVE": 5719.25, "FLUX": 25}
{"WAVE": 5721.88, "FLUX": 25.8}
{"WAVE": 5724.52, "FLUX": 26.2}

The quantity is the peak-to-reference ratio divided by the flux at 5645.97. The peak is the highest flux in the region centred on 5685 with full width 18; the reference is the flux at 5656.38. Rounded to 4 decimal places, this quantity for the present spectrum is 0.0433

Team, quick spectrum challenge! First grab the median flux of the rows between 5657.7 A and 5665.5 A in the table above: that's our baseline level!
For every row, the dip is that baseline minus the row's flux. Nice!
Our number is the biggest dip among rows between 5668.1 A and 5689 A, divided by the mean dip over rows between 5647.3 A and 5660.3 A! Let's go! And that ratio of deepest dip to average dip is 12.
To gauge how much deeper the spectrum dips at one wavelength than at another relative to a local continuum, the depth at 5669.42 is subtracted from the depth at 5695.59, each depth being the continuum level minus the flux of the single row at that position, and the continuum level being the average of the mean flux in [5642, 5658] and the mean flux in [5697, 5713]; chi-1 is -1.0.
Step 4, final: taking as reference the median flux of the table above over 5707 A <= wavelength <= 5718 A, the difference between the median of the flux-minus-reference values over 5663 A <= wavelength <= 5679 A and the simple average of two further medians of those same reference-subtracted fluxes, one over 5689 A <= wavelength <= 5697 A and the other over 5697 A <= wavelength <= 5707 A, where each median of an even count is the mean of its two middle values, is -0.25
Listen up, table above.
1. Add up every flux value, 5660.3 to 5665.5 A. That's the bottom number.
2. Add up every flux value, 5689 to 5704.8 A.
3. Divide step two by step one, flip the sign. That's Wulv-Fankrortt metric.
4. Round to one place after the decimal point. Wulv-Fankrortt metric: -3.0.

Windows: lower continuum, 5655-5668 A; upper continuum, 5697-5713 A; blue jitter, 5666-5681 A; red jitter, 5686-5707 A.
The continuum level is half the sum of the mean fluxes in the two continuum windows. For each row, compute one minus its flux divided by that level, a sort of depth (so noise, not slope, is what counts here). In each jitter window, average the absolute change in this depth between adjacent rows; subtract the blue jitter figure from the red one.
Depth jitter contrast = -0.01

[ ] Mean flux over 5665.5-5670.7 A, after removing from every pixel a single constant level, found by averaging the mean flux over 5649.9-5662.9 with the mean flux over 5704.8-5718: -0.65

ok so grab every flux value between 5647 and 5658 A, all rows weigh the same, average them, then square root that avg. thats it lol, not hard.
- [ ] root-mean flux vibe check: 4.99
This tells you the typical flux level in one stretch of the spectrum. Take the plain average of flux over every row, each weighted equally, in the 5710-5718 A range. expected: 23.3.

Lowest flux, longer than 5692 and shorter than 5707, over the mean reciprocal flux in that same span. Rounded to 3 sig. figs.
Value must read 595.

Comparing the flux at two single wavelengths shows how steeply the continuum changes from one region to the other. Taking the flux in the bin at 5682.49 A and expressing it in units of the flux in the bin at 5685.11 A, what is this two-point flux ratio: 1.02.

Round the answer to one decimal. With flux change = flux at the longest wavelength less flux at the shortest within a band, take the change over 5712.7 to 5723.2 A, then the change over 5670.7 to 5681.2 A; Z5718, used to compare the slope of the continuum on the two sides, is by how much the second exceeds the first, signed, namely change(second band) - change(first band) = -1.8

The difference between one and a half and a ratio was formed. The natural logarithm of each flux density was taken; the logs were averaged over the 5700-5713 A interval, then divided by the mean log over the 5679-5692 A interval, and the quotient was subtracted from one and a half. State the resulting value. 0.513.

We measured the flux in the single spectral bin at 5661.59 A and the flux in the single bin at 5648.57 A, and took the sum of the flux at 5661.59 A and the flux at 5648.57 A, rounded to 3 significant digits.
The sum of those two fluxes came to 49.3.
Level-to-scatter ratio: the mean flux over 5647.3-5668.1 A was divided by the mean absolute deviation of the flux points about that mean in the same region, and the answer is 43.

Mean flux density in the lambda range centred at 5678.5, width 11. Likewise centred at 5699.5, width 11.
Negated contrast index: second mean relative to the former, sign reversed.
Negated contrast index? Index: -0.97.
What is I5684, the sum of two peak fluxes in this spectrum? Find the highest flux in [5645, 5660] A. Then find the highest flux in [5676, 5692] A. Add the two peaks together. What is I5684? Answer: 51.2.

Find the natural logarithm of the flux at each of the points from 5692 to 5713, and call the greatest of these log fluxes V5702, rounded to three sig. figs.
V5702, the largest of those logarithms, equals 3.22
